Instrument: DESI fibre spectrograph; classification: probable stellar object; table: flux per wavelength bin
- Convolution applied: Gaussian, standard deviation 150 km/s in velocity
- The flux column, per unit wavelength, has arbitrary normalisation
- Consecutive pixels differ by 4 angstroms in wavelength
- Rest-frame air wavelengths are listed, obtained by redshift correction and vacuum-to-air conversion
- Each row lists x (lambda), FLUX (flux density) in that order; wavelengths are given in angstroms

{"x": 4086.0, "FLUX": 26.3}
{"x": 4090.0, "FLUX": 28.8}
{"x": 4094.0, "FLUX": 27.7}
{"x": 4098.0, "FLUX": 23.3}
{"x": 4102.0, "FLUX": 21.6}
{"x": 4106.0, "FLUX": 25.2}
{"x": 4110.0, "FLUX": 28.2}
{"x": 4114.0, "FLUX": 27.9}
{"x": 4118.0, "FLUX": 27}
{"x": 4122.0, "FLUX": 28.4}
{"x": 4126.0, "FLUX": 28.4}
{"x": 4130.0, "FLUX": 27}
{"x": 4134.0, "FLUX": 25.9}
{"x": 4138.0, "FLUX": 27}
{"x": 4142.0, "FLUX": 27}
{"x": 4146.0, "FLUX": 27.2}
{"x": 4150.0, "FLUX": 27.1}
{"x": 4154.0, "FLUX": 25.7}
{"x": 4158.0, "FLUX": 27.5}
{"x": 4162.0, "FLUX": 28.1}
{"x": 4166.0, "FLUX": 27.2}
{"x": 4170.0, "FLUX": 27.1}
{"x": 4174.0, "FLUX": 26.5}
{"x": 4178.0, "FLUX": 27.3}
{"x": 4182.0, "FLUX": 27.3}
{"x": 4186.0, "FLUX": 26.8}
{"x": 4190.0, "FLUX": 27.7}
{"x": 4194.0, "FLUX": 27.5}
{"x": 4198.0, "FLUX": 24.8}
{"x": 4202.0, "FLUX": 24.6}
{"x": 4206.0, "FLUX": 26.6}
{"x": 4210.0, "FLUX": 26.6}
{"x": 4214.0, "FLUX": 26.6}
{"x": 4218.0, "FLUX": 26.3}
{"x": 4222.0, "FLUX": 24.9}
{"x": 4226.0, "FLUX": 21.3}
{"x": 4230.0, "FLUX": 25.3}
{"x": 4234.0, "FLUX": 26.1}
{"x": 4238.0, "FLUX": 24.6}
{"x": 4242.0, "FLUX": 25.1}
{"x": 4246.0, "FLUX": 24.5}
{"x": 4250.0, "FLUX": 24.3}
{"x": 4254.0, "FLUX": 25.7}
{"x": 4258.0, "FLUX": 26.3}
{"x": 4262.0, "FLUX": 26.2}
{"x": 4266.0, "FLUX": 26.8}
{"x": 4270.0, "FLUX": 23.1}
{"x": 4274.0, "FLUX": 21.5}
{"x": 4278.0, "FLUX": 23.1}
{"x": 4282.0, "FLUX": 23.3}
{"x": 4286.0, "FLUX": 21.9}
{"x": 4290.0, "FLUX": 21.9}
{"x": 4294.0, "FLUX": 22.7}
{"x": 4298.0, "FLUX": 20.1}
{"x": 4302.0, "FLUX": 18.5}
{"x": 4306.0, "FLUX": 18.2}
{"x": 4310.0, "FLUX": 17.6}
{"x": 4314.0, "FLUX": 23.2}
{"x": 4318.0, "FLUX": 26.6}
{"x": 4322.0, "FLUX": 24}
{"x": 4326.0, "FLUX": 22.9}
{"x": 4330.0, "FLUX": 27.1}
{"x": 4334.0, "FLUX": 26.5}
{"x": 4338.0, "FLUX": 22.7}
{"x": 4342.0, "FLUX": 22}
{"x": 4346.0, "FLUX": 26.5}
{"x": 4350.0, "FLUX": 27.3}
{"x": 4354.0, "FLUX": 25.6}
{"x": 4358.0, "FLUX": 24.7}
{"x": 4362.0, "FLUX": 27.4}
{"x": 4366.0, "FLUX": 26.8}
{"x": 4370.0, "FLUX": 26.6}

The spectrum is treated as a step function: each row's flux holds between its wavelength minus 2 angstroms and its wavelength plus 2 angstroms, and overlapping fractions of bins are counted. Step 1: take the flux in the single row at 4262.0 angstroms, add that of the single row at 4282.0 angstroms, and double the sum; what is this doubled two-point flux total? 99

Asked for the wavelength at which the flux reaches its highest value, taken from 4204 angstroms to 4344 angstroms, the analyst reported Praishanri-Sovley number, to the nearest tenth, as 4330.0 angstroms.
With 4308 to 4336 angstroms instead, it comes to 4330.0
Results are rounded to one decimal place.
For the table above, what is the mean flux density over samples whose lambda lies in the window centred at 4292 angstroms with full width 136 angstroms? 23.7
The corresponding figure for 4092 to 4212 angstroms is 26.7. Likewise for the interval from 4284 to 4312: 20.1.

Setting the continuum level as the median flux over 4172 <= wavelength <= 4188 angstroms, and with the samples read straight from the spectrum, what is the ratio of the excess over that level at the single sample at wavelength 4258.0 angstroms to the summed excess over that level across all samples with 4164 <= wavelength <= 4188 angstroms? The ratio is 7.50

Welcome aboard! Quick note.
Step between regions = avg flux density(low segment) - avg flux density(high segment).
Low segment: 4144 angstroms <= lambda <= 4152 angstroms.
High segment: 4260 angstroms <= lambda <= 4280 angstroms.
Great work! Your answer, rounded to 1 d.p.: 3.0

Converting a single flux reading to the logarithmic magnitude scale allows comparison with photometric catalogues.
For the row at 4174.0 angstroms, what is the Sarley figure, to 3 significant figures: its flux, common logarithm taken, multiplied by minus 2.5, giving -3.56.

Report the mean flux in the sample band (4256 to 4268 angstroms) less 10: 16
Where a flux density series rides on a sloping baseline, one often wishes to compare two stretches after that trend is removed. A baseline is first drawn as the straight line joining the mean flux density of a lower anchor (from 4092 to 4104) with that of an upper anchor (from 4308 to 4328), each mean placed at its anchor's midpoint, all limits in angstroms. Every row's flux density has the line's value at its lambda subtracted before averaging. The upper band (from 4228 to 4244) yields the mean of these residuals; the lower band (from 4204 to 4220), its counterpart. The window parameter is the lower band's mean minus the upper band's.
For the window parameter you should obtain 1.1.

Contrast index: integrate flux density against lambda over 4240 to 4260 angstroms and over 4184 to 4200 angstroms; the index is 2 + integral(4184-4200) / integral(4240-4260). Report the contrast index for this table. 2.85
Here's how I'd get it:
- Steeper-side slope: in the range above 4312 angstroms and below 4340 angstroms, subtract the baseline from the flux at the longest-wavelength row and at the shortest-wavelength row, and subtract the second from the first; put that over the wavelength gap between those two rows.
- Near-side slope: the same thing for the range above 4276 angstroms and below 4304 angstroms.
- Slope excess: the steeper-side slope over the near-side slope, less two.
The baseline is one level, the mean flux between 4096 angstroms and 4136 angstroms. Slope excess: -1.9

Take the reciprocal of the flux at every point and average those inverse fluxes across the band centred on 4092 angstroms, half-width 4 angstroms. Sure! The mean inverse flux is 0.0354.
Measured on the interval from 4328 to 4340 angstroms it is 0.0396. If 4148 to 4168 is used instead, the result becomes 0.0369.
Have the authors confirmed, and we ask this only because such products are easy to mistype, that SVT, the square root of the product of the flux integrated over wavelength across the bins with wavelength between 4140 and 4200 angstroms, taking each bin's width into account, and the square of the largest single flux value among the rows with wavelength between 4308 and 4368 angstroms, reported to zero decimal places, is 1103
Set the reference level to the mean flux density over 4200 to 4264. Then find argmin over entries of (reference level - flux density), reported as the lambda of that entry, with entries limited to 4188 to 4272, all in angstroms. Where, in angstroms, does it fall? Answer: 4190.0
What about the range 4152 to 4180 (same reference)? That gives 4162.0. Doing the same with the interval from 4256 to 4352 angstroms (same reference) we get 4350.0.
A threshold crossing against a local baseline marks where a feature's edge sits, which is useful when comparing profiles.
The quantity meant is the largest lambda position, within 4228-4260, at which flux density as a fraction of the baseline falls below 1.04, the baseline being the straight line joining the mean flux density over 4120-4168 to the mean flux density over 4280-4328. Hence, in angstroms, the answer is 4250.0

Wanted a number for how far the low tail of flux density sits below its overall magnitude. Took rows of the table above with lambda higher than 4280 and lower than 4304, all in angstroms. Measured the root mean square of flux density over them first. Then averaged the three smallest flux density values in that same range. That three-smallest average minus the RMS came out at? -1.3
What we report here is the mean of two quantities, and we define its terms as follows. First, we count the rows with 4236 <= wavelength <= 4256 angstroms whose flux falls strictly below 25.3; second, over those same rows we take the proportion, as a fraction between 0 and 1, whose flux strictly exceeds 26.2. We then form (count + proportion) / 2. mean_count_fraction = 2.0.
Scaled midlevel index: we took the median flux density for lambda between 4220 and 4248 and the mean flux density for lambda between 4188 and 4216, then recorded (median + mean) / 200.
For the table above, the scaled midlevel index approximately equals 0.256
